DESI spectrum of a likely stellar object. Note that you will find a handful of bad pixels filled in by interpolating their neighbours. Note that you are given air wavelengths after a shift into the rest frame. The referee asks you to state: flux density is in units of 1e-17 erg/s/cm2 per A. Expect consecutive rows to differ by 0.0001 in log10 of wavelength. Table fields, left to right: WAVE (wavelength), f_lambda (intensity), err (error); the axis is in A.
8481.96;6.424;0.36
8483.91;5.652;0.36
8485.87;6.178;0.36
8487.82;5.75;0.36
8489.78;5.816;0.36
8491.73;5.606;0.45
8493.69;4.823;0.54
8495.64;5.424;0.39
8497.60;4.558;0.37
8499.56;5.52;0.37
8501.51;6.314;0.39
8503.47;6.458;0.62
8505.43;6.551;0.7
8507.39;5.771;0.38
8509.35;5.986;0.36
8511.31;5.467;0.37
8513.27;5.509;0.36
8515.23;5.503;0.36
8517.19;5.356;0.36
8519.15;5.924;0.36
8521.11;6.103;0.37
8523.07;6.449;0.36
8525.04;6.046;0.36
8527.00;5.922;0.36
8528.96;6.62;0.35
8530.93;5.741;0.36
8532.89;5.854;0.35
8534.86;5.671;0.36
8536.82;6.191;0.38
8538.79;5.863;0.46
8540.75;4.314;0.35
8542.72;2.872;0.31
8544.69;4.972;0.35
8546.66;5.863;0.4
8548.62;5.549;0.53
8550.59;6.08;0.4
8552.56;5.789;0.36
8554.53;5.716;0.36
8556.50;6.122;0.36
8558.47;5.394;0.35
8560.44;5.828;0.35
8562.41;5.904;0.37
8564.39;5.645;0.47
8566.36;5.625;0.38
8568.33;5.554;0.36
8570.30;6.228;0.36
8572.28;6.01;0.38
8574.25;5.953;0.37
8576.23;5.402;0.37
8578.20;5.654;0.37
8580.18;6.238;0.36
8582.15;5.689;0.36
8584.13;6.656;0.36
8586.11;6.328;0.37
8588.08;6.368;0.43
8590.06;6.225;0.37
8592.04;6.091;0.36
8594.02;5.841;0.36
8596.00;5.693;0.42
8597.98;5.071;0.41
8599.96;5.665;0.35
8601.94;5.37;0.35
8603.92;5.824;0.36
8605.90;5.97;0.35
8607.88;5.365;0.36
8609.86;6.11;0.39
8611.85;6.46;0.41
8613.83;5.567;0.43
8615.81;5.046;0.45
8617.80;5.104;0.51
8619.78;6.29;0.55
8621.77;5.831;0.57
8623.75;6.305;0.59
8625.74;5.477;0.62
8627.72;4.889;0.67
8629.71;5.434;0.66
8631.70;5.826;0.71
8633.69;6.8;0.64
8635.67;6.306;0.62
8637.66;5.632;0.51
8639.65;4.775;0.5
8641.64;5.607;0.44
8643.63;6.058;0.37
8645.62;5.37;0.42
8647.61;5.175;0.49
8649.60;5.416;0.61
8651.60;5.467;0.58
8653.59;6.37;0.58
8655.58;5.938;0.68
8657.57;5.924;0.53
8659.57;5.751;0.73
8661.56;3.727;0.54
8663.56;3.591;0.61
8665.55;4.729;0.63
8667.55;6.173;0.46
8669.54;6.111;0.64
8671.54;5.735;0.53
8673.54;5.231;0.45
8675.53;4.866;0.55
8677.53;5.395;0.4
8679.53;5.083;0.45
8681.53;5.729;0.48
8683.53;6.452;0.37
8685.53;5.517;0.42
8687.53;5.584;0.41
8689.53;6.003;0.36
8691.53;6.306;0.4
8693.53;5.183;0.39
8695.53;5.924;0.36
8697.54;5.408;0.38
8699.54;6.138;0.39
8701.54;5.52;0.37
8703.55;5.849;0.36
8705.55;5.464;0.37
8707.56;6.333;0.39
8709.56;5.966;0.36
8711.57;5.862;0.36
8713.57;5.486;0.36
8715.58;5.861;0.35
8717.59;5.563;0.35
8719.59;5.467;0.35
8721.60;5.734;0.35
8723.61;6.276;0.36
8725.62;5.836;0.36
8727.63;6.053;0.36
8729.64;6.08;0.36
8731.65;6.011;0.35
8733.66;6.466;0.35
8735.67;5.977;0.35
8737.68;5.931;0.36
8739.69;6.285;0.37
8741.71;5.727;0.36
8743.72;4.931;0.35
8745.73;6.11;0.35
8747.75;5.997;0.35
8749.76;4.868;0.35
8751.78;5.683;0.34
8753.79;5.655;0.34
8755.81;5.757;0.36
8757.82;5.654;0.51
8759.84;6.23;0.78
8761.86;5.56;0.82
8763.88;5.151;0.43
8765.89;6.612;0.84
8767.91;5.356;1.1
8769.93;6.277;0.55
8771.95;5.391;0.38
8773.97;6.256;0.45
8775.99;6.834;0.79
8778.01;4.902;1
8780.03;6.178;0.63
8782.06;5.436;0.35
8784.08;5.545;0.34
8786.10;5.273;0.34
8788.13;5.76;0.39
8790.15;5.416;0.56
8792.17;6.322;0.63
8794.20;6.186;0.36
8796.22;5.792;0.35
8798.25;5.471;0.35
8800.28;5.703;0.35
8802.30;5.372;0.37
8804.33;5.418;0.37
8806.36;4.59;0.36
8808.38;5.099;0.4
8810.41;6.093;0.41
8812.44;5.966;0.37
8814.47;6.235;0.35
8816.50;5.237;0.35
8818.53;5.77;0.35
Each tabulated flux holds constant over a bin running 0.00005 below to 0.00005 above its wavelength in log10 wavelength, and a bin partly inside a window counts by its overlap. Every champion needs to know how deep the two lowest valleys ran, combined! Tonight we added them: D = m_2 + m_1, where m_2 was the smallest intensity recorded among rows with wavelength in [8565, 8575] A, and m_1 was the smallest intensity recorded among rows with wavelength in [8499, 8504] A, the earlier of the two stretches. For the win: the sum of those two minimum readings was 11.07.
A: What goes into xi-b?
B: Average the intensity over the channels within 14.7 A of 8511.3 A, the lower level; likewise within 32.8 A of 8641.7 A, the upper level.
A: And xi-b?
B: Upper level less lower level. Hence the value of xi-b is -0.25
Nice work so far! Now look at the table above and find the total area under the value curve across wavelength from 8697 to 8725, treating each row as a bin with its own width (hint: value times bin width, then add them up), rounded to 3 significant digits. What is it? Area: 162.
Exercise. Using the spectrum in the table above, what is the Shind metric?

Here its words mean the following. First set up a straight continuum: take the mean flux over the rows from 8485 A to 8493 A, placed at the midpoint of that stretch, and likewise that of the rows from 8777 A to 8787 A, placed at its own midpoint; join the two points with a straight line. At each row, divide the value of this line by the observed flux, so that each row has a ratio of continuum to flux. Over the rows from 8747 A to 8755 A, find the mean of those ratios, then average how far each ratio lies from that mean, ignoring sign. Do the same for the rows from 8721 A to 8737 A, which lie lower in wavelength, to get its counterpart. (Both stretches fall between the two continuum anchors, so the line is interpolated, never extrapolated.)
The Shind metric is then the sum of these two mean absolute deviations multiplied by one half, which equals 0.046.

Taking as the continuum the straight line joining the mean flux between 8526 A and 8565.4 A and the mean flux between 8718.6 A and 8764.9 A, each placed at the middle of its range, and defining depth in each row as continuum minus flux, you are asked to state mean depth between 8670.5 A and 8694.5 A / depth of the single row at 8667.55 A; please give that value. -0.3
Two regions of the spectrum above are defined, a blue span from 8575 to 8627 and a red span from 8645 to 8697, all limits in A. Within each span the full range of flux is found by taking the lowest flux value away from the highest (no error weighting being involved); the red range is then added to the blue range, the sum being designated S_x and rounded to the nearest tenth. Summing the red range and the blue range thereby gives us 4.5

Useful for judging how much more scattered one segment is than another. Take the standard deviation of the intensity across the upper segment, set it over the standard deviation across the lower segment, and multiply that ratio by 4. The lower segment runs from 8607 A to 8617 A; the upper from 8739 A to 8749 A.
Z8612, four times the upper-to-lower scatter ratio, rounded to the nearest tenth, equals 3.7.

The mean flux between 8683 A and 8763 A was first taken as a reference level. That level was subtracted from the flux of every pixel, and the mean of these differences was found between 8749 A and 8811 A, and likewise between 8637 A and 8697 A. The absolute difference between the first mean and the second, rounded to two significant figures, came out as 0.18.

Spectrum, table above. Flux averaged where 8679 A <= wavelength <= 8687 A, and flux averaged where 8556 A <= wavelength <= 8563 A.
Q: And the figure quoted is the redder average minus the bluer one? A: -0.1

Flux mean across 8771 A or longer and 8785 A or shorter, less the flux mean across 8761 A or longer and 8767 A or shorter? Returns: 0.02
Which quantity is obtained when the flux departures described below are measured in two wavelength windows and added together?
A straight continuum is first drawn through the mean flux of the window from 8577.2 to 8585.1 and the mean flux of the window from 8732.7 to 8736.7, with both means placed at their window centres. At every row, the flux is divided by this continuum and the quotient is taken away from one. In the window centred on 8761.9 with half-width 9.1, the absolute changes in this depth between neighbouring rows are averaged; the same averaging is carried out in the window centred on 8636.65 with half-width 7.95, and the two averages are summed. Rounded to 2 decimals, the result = 0.22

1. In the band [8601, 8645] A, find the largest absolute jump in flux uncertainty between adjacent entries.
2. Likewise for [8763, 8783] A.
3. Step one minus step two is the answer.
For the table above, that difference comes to -0.4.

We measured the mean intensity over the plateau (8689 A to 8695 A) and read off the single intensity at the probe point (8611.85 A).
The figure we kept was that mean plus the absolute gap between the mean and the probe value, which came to 6.5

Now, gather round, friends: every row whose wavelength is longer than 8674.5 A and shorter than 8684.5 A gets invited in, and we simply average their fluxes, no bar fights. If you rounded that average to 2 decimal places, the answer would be 5.50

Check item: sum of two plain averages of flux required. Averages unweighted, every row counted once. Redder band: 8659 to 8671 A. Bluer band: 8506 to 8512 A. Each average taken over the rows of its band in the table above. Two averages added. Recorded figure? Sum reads 10.8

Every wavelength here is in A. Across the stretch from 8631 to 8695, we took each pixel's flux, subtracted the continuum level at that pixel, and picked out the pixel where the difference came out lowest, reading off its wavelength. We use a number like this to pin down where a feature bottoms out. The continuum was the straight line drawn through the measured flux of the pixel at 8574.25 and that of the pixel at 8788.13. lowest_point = 8663.56 A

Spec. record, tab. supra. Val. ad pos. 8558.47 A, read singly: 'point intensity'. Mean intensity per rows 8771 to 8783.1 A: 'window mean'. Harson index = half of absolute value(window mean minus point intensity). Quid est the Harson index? 0.22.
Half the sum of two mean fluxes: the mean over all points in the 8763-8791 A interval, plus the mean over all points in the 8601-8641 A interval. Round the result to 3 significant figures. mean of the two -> 5.73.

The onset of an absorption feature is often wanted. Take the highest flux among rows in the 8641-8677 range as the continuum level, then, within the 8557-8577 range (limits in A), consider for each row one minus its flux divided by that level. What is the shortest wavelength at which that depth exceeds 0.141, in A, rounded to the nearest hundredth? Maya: 8558.47 A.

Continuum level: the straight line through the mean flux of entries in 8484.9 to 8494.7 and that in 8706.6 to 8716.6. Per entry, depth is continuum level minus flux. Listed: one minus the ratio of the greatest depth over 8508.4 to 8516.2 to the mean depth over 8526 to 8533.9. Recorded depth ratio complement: 1.6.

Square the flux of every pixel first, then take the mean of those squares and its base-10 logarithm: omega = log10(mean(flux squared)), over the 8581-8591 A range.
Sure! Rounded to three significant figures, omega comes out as 1.59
